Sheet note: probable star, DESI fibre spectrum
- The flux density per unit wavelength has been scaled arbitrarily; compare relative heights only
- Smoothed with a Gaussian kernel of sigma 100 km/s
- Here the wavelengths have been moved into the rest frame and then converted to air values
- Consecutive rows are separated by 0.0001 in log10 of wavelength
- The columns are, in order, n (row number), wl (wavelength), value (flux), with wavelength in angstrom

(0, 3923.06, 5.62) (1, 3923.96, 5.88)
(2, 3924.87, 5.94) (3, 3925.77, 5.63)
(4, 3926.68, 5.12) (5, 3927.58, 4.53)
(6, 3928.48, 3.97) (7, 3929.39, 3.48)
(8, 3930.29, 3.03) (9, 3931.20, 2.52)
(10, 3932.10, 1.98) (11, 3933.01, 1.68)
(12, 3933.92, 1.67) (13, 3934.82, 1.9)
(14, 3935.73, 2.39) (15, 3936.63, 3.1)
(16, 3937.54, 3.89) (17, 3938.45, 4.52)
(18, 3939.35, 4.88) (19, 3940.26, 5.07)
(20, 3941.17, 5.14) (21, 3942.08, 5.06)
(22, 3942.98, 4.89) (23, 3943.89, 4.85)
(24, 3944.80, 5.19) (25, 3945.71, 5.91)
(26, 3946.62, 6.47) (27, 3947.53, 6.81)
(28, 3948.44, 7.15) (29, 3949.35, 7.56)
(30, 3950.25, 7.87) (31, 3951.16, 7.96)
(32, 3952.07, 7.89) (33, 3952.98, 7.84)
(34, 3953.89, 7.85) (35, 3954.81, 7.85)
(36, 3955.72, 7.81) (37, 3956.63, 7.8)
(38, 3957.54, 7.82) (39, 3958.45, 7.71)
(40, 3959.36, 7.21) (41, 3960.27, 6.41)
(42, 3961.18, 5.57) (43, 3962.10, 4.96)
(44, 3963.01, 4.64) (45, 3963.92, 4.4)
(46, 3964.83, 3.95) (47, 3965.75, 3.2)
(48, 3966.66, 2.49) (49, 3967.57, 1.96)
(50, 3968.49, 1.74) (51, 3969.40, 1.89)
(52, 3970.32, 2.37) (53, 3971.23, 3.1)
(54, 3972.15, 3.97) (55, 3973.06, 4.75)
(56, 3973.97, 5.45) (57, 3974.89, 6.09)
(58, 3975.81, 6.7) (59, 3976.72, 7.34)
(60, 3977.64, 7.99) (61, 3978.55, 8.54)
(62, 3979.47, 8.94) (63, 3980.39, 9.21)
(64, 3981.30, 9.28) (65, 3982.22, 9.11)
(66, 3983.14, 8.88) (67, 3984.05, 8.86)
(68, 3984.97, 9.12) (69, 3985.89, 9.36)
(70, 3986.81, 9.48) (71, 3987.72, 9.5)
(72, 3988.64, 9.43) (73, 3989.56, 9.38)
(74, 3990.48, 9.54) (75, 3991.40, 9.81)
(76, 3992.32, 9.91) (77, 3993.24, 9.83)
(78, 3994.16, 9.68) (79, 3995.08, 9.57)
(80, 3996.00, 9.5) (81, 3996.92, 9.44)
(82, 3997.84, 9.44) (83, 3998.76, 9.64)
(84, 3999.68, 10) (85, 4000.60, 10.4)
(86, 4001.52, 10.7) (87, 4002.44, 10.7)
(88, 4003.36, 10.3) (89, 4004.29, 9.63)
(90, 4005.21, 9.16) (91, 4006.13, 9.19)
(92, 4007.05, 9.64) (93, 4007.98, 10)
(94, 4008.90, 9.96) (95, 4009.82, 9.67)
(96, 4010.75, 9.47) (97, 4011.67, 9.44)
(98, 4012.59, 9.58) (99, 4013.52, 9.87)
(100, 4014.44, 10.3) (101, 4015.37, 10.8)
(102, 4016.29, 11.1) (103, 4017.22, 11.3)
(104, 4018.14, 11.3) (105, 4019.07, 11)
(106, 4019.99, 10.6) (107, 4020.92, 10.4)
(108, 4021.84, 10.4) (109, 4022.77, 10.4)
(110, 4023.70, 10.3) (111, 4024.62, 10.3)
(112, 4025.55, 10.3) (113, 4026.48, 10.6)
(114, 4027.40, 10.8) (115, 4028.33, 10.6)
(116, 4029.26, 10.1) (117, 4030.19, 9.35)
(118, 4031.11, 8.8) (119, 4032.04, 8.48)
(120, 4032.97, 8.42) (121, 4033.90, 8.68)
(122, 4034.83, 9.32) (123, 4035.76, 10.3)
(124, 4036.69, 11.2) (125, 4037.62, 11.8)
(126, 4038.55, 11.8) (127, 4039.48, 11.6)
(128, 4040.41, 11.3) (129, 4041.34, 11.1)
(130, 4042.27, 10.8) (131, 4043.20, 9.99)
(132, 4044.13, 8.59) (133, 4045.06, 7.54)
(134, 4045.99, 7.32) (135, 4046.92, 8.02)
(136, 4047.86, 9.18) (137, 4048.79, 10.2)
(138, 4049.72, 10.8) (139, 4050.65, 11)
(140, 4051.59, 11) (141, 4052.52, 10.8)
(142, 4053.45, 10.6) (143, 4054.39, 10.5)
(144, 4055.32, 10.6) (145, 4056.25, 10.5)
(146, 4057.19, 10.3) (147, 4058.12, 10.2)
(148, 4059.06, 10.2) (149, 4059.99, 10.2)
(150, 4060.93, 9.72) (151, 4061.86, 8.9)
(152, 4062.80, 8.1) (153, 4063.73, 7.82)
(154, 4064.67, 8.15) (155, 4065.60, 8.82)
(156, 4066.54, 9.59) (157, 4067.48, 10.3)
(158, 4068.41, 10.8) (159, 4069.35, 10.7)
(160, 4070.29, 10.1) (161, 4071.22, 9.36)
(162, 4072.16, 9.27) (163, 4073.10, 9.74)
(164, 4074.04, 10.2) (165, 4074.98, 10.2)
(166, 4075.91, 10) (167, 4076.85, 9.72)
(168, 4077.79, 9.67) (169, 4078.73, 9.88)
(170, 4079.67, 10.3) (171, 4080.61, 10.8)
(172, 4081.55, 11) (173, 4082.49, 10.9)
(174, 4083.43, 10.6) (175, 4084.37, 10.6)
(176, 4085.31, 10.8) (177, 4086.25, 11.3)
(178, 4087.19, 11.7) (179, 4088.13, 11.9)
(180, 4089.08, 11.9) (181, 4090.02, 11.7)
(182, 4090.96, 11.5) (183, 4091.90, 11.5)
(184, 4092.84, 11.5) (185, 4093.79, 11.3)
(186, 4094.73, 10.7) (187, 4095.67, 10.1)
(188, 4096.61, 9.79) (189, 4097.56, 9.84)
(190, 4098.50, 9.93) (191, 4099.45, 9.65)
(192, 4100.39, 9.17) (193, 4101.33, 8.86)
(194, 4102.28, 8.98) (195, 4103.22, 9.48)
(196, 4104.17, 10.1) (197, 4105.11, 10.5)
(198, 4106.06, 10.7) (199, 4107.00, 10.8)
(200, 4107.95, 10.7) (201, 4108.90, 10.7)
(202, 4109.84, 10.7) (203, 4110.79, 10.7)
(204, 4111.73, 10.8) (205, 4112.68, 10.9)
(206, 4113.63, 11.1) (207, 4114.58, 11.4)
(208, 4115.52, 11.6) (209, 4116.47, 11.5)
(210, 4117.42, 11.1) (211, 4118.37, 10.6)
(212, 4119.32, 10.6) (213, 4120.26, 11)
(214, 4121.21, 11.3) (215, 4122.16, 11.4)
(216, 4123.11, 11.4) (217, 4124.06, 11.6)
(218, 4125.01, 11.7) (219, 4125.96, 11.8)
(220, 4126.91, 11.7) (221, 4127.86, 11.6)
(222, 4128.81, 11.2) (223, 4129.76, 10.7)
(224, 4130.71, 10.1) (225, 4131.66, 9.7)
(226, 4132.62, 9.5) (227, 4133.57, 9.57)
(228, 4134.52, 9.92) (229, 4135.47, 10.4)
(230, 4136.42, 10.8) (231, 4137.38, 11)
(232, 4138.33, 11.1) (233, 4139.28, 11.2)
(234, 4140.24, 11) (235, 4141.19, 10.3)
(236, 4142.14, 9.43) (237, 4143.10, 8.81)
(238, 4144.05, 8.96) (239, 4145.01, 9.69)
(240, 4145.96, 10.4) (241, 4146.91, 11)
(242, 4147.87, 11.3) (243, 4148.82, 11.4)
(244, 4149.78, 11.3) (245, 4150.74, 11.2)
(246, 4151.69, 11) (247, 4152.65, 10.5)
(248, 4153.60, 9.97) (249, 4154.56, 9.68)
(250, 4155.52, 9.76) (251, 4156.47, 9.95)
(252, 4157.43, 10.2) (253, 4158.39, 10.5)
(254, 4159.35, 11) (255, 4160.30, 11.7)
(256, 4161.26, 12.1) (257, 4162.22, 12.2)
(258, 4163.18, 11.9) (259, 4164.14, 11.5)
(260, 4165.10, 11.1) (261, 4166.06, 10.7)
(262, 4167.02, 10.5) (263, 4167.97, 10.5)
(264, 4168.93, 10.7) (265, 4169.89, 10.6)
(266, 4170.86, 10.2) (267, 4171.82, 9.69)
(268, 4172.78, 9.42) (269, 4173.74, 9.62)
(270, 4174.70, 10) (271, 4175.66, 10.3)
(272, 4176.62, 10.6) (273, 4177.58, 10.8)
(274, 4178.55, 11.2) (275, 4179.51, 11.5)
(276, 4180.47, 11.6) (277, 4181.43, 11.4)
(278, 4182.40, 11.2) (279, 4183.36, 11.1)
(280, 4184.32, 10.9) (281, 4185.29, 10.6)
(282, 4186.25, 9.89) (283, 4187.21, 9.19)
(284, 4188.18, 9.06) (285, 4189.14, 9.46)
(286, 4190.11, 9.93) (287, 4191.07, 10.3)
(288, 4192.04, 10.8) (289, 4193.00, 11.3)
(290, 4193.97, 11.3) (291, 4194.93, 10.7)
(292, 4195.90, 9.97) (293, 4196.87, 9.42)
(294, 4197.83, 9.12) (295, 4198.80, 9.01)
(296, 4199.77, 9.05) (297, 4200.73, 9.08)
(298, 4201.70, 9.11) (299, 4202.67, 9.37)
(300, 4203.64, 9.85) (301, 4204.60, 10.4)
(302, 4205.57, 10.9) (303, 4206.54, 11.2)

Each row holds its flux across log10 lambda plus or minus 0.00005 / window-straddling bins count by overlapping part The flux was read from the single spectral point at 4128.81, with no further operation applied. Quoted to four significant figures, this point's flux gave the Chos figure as 11.20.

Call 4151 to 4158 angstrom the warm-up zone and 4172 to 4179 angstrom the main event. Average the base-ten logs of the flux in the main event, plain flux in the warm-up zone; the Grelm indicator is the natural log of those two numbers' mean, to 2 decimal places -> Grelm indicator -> 1.72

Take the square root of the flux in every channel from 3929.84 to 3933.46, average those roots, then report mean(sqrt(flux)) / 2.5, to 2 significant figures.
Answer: 0.60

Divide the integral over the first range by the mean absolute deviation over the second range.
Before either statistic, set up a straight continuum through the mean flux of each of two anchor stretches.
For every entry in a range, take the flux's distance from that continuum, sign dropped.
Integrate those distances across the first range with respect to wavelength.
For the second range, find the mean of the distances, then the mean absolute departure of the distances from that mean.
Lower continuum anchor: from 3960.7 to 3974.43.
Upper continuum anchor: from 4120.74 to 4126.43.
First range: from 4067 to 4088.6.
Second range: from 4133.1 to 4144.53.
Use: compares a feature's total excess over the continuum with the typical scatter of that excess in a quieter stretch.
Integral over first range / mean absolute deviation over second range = 35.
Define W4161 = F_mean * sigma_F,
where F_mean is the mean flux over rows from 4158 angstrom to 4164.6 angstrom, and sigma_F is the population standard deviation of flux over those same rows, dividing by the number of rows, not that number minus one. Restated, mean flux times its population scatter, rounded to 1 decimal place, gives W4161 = 6.6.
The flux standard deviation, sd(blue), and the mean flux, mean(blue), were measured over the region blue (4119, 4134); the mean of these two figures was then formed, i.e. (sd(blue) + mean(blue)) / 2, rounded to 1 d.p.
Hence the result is 5.9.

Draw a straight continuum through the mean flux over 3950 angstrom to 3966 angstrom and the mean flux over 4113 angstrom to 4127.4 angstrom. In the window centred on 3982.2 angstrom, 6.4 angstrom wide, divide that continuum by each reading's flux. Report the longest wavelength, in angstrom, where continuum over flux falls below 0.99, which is 3984.97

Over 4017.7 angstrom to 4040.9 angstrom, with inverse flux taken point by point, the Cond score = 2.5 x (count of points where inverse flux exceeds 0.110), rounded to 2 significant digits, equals 10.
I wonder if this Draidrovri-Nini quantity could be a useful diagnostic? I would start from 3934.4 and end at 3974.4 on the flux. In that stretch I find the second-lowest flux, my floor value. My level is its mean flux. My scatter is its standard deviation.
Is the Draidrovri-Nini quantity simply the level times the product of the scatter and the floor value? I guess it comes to 20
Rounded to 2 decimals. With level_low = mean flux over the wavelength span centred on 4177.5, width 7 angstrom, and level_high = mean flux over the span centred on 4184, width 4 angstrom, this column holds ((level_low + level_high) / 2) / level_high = 1.00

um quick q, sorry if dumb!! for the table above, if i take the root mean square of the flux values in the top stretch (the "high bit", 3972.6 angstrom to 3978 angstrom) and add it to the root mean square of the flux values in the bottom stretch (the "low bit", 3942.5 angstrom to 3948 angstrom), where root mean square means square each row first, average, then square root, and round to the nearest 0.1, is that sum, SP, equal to 12.2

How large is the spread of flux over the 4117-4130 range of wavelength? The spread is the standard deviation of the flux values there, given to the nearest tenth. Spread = 0.4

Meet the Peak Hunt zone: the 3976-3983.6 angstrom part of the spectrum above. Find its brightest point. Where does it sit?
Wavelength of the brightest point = 3981.30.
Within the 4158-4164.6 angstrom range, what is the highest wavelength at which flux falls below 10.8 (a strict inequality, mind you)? 4158.39 angstrom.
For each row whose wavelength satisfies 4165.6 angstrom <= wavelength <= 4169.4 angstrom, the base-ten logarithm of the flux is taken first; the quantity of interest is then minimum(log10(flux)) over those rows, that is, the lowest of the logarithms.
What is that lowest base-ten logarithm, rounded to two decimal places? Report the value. 1.02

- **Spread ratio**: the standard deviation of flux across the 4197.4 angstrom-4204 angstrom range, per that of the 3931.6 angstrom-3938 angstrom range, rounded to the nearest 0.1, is 0.4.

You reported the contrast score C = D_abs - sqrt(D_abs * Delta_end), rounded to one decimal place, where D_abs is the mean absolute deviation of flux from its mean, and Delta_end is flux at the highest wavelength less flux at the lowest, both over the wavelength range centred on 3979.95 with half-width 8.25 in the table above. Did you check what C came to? -1.4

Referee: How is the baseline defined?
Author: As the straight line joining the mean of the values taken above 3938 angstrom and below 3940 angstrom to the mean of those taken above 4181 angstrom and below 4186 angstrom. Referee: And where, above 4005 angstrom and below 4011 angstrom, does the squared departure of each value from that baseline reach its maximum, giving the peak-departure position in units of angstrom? 4007.98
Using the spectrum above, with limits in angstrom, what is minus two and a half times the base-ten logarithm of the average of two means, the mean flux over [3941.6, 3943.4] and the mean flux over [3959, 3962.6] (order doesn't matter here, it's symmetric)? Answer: -1.85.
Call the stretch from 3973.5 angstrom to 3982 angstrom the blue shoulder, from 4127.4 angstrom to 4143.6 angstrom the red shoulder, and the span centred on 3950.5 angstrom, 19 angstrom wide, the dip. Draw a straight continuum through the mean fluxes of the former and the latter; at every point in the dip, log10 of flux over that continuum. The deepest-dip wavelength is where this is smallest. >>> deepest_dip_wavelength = 3943.89 angstrom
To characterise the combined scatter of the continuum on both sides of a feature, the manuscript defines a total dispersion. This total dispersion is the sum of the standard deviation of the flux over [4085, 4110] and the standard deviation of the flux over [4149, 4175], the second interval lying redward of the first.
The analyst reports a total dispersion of 1.7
